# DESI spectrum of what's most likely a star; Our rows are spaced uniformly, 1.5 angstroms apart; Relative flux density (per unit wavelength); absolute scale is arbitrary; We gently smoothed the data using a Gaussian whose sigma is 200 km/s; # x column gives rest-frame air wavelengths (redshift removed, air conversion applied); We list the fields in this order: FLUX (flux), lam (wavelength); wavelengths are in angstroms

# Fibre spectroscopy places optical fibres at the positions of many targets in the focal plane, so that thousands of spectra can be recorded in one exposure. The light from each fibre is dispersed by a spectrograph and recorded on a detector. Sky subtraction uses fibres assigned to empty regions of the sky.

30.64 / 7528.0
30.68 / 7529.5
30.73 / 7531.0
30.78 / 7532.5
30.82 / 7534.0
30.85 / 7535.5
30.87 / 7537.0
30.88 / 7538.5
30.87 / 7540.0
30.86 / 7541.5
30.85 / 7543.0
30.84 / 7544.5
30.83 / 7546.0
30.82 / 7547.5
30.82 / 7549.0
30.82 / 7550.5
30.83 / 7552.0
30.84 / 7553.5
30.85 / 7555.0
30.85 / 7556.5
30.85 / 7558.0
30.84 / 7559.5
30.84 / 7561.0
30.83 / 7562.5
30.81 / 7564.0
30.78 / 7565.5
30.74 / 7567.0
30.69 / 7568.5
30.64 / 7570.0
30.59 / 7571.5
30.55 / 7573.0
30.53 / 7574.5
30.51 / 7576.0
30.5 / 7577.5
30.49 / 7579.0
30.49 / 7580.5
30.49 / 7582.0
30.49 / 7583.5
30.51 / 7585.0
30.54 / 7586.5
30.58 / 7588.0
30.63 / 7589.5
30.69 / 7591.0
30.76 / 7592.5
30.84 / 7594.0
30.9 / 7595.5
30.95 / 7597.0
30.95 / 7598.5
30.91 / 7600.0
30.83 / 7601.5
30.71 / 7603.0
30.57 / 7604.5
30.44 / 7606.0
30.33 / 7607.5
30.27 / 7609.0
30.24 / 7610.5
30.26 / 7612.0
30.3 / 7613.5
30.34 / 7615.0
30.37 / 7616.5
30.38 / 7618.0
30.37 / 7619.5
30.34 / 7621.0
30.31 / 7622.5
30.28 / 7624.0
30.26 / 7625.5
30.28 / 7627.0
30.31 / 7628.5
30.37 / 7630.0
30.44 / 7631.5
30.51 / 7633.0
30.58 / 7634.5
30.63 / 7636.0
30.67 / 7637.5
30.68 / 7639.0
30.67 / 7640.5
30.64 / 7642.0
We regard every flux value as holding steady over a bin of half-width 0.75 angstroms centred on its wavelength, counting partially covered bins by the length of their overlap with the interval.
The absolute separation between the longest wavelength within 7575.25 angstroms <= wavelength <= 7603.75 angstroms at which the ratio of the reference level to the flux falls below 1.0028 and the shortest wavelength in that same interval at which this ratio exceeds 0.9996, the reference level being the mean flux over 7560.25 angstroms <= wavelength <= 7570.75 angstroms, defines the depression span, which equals 27.0 angstroms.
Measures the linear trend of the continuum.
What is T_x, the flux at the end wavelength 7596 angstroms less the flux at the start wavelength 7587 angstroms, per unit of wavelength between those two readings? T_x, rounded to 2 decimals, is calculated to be 0.04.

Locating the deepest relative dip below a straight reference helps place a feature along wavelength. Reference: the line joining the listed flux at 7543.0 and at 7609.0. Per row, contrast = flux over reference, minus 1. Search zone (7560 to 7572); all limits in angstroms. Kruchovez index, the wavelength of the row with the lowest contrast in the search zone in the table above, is 7571.5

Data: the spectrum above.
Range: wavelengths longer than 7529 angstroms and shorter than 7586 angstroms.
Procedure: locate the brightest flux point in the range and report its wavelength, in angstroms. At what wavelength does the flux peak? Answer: 7538.5 angstroms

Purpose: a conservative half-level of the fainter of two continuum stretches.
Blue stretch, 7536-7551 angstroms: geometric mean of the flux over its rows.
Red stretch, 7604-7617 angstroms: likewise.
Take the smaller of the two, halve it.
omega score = 15.17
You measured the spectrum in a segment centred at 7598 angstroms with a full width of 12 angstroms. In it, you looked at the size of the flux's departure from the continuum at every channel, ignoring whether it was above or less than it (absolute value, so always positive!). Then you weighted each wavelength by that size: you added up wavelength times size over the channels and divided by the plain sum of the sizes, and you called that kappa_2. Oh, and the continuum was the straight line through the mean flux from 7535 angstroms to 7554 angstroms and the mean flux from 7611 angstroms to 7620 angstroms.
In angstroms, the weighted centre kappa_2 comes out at 7597.9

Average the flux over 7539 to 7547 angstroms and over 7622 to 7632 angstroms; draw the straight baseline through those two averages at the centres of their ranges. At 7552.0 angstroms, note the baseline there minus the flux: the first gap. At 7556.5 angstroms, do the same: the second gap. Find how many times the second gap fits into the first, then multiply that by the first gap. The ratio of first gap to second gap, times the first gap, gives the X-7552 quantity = -0.02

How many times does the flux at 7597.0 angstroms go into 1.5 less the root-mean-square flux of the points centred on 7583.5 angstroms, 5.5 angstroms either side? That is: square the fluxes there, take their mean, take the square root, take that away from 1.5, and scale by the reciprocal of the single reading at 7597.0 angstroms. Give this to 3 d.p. -0.937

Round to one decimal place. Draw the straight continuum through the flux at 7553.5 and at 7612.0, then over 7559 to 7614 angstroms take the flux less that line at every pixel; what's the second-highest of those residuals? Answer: 0.5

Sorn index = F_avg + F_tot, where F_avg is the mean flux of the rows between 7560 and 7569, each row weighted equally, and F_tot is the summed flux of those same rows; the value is 215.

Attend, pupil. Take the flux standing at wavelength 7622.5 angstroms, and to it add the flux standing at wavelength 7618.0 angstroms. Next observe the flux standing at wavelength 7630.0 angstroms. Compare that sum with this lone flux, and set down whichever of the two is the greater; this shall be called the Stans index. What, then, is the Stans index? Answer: 60.7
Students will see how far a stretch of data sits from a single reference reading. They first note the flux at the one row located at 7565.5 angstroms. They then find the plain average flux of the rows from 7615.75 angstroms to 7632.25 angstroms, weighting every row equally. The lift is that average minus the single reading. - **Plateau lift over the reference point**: -0.44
